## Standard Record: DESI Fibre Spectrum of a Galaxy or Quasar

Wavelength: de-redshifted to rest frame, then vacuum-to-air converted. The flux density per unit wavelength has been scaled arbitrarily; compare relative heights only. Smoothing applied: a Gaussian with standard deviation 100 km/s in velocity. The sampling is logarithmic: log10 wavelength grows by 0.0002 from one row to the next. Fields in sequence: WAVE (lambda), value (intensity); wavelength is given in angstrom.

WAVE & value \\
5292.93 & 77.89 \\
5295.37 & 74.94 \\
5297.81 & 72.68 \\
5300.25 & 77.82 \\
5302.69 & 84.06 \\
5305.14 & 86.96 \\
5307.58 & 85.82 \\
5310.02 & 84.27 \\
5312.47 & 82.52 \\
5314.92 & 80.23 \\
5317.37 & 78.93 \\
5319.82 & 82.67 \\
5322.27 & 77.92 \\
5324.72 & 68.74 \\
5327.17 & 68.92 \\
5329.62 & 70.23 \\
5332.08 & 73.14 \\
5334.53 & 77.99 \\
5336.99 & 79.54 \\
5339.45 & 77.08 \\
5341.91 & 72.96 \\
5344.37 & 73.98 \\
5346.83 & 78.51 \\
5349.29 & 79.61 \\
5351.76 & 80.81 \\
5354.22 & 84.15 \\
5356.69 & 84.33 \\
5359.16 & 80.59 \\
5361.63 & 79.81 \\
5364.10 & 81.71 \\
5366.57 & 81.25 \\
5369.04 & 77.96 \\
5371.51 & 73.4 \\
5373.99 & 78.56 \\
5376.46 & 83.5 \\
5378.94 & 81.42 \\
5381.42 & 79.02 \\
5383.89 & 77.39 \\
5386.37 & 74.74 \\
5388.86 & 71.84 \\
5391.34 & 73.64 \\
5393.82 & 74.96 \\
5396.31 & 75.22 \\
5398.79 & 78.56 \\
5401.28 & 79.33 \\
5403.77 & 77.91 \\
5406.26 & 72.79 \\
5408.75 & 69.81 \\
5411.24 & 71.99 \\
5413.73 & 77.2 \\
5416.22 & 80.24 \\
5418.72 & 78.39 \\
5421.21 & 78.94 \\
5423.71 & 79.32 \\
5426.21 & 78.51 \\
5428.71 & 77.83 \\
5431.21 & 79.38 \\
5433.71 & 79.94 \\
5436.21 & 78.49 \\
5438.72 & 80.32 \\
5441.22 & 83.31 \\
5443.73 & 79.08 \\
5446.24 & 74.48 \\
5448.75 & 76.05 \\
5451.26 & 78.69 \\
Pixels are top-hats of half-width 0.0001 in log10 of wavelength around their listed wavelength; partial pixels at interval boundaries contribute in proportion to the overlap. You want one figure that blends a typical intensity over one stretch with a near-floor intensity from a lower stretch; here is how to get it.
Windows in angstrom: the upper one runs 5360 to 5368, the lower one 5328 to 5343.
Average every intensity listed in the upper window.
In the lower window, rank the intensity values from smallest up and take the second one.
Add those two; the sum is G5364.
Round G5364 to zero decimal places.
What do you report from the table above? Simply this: 154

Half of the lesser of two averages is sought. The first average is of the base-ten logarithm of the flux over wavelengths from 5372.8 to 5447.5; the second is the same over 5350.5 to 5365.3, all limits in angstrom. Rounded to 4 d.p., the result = 0.9446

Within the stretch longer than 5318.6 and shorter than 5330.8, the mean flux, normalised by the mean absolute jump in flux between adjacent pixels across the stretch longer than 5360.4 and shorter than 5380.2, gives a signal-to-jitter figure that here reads 23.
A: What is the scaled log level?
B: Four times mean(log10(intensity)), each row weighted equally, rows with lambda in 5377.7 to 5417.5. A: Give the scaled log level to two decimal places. 7.52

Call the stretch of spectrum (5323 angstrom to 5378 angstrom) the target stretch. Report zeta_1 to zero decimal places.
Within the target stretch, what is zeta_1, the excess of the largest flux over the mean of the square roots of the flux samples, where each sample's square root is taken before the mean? 76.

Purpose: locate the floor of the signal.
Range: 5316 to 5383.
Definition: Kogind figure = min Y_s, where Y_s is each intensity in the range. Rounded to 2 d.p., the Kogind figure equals 68.74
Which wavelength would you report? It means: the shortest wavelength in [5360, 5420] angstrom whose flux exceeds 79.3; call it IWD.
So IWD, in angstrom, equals 5361.63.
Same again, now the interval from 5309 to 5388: 5310.02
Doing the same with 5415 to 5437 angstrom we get 5416.22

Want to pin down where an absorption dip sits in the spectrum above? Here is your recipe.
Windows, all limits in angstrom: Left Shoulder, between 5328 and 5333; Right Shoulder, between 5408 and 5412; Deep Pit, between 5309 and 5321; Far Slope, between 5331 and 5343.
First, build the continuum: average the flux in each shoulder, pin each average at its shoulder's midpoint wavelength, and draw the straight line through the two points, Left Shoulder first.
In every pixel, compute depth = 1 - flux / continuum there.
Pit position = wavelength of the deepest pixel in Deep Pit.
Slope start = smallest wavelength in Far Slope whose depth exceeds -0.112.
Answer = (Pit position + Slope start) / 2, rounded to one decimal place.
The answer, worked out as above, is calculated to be 5324.7 angstrom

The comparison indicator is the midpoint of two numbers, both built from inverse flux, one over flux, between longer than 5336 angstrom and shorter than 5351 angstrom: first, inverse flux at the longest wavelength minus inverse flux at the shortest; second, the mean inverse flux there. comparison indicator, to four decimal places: 0.0065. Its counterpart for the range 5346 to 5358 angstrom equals 0.0057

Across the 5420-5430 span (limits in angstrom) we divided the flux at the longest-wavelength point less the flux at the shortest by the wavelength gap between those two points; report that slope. -0.15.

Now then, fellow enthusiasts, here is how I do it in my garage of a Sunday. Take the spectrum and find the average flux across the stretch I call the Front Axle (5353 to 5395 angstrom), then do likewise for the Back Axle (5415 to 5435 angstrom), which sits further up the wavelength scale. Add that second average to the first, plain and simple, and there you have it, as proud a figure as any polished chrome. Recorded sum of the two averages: 158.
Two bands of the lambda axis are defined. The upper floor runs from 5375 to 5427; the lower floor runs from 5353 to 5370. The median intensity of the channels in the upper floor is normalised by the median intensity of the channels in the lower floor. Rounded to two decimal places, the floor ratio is 0.96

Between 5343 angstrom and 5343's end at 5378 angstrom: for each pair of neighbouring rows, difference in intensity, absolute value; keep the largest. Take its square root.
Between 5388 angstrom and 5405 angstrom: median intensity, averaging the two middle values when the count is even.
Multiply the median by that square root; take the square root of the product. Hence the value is 13.1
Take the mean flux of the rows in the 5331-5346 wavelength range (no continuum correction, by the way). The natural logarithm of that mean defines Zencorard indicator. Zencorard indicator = 4.33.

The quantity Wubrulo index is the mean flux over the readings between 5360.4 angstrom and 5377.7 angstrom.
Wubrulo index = 79.5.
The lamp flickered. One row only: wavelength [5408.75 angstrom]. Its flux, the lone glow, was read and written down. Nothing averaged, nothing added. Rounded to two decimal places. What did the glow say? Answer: 69.81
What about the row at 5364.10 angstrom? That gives 81.71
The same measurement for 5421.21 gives 78.94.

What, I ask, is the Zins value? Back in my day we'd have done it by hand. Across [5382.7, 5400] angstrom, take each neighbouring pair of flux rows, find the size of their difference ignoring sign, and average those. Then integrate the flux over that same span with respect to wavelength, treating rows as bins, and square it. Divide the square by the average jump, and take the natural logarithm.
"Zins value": 13.6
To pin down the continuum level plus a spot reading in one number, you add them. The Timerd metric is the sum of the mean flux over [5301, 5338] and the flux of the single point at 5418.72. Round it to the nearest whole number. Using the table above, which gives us 157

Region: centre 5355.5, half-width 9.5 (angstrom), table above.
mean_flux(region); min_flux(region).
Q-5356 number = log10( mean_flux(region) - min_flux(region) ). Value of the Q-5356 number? 0.43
